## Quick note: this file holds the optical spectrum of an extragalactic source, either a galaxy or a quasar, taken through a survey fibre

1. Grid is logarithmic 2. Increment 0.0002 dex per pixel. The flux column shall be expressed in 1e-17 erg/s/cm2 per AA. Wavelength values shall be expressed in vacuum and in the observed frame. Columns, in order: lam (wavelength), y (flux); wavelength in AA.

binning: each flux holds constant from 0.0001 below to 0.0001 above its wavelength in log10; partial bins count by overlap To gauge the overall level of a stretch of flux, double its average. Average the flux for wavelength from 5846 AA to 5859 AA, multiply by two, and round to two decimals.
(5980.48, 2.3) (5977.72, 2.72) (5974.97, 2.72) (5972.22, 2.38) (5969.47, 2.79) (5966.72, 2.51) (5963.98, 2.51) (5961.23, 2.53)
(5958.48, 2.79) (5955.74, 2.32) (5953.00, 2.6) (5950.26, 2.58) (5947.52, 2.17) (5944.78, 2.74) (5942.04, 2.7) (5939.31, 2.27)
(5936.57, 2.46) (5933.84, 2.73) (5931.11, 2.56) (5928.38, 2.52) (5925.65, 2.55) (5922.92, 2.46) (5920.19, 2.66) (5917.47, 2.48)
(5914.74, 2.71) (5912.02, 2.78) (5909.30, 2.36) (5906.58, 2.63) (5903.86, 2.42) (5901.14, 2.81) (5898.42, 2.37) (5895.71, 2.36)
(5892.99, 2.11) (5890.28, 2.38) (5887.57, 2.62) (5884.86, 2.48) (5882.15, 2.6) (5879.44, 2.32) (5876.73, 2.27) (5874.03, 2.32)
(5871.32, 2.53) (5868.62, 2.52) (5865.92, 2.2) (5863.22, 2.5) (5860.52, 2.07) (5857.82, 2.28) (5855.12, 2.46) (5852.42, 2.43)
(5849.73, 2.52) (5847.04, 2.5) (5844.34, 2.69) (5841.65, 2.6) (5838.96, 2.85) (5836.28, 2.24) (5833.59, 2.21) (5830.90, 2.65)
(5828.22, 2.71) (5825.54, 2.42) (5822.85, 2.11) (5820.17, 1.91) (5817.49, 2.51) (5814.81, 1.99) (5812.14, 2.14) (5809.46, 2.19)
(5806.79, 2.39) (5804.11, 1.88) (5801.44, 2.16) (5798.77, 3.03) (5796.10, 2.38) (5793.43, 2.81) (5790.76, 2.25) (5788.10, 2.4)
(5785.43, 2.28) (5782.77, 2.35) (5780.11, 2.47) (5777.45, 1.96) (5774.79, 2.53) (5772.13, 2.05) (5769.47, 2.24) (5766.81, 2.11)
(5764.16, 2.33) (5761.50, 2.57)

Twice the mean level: 4.88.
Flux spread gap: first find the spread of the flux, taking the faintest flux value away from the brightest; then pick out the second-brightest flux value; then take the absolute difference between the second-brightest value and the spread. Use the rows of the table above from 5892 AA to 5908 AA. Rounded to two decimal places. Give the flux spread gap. 1.93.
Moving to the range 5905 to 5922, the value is 2.29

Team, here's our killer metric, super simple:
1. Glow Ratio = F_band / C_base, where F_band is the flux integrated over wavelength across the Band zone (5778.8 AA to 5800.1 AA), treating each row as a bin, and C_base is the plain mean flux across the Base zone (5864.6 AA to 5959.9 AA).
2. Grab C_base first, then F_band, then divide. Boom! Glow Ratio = 21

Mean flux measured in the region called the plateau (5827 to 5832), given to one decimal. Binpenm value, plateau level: 2.7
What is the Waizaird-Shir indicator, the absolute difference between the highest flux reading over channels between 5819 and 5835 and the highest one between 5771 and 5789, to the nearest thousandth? 0.180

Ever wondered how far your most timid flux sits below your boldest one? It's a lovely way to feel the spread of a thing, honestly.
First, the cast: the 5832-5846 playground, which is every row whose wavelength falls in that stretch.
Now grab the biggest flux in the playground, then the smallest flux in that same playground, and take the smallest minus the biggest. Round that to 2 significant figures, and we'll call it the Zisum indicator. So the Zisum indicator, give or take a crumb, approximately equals -0.64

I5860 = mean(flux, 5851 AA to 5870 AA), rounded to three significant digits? 2.35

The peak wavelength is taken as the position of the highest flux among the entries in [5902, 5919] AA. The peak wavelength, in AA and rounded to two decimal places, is 5912.02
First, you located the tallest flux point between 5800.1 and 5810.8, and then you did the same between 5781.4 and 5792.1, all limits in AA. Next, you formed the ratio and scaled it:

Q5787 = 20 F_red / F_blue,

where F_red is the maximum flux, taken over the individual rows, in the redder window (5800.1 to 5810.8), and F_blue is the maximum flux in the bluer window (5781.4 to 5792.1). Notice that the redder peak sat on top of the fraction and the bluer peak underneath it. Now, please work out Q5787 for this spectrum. 19.9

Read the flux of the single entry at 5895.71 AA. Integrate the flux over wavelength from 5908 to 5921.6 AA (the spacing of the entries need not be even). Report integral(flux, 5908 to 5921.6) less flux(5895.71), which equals 33.0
